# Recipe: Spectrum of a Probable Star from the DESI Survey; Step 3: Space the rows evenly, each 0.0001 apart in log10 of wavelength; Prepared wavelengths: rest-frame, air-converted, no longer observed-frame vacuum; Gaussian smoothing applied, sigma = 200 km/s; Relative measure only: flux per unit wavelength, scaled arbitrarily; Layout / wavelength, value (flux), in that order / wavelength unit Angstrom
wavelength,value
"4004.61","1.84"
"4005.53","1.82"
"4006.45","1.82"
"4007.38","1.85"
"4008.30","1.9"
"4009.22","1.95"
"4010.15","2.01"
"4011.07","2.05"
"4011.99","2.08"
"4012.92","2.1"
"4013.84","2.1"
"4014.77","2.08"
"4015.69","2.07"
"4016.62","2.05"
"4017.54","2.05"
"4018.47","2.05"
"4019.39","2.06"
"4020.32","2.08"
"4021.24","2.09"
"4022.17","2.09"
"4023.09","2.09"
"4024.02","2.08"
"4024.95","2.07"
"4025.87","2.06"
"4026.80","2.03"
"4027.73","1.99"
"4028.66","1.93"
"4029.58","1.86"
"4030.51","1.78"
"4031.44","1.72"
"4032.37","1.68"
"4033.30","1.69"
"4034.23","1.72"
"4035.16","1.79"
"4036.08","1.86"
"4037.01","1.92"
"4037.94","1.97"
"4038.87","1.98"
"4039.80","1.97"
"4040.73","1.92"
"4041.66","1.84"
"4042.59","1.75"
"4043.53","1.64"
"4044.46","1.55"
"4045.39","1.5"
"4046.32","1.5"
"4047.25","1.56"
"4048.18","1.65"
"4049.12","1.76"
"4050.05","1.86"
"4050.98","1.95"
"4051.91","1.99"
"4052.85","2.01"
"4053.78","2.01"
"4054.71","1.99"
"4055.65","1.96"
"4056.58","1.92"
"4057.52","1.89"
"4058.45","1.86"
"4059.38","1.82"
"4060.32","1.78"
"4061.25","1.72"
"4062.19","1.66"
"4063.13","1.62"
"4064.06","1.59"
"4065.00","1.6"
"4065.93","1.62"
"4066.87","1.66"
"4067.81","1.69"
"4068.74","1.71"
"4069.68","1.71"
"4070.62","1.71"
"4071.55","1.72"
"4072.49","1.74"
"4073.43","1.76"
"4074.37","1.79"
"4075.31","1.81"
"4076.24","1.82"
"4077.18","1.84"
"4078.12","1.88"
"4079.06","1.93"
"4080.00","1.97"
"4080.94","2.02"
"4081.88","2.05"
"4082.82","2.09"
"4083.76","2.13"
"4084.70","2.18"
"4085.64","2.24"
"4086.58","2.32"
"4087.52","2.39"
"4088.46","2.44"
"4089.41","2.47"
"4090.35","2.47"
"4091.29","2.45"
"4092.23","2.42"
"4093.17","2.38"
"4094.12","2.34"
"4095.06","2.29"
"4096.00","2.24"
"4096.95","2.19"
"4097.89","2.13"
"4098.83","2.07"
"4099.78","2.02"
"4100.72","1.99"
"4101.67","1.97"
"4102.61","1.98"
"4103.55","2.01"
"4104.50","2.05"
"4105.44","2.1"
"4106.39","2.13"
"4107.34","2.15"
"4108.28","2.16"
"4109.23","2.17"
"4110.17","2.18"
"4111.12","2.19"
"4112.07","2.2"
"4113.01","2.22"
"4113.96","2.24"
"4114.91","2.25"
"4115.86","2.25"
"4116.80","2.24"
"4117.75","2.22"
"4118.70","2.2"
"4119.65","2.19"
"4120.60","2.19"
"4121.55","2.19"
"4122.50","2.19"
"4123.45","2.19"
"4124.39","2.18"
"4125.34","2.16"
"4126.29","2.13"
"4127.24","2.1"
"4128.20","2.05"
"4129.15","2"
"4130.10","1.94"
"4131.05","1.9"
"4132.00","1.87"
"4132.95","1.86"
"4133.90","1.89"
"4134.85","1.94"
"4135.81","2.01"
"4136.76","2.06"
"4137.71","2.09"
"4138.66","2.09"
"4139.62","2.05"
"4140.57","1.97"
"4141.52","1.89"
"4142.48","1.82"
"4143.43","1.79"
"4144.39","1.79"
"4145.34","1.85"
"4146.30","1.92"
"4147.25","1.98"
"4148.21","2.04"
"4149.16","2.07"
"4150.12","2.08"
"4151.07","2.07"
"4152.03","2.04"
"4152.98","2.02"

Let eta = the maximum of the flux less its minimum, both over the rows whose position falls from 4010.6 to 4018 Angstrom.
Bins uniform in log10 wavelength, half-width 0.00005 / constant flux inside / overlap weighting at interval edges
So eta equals 0.05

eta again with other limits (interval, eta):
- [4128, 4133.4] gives 0.19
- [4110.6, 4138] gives 0.39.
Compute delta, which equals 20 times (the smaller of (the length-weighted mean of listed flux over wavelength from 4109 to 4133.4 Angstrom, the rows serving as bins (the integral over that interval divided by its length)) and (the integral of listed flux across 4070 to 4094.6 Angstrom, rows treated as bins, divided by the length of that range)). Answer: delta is 42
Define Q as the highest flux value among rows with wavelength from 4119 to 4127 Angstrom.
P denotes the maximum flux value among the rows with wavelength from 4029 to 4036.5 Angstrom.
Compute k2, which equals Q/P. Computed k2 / 1.18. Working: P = 1.86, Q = 2.19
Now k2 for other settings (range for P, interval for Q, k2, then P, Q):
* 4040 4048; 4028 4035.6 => 1.01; 1.92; 1.93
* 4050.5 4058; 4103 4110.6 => 1.08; 2.01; 2.18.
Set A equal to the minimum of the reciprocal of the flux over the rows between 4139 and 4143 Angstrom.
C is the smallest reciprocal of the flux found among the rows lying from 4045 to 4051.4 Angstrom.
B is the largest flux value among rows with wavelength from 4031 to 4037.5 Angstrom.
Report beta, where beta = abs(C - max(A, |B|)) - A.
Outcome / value 0.9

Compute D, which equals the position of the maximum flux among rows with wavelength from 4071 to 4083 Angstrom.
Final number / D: 4082.82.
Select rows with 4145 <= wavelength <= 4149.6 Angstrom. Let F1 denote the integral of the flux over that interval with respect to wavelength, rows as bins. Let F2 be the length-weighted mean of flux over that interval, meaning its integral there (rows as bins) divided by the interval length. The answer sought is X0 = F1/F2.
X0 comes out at 4.60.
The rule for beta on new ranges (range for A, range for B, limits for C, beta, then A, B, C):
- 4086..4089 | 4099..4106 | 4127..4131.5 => 1.2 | 0.41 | 2.1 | 0.476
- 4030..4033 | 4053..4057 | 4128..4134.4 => 1.0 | 0.56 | 2.01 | 0.488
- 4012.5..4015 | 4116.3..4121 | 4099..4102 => 1.3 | 0.48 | 2.24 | 0.495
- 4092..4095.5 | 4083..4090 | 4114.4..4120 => 1.6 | 0.41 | 2.47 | 0.444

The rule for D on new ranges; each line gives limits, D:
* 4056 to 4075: 4056.58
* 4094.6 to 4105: 4095.06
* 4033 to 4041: 4038.87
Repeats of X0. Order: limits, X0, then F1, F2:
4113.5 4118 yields 4.50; 10.1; 2.24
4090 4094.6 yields 4.60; 11.1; 2.41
